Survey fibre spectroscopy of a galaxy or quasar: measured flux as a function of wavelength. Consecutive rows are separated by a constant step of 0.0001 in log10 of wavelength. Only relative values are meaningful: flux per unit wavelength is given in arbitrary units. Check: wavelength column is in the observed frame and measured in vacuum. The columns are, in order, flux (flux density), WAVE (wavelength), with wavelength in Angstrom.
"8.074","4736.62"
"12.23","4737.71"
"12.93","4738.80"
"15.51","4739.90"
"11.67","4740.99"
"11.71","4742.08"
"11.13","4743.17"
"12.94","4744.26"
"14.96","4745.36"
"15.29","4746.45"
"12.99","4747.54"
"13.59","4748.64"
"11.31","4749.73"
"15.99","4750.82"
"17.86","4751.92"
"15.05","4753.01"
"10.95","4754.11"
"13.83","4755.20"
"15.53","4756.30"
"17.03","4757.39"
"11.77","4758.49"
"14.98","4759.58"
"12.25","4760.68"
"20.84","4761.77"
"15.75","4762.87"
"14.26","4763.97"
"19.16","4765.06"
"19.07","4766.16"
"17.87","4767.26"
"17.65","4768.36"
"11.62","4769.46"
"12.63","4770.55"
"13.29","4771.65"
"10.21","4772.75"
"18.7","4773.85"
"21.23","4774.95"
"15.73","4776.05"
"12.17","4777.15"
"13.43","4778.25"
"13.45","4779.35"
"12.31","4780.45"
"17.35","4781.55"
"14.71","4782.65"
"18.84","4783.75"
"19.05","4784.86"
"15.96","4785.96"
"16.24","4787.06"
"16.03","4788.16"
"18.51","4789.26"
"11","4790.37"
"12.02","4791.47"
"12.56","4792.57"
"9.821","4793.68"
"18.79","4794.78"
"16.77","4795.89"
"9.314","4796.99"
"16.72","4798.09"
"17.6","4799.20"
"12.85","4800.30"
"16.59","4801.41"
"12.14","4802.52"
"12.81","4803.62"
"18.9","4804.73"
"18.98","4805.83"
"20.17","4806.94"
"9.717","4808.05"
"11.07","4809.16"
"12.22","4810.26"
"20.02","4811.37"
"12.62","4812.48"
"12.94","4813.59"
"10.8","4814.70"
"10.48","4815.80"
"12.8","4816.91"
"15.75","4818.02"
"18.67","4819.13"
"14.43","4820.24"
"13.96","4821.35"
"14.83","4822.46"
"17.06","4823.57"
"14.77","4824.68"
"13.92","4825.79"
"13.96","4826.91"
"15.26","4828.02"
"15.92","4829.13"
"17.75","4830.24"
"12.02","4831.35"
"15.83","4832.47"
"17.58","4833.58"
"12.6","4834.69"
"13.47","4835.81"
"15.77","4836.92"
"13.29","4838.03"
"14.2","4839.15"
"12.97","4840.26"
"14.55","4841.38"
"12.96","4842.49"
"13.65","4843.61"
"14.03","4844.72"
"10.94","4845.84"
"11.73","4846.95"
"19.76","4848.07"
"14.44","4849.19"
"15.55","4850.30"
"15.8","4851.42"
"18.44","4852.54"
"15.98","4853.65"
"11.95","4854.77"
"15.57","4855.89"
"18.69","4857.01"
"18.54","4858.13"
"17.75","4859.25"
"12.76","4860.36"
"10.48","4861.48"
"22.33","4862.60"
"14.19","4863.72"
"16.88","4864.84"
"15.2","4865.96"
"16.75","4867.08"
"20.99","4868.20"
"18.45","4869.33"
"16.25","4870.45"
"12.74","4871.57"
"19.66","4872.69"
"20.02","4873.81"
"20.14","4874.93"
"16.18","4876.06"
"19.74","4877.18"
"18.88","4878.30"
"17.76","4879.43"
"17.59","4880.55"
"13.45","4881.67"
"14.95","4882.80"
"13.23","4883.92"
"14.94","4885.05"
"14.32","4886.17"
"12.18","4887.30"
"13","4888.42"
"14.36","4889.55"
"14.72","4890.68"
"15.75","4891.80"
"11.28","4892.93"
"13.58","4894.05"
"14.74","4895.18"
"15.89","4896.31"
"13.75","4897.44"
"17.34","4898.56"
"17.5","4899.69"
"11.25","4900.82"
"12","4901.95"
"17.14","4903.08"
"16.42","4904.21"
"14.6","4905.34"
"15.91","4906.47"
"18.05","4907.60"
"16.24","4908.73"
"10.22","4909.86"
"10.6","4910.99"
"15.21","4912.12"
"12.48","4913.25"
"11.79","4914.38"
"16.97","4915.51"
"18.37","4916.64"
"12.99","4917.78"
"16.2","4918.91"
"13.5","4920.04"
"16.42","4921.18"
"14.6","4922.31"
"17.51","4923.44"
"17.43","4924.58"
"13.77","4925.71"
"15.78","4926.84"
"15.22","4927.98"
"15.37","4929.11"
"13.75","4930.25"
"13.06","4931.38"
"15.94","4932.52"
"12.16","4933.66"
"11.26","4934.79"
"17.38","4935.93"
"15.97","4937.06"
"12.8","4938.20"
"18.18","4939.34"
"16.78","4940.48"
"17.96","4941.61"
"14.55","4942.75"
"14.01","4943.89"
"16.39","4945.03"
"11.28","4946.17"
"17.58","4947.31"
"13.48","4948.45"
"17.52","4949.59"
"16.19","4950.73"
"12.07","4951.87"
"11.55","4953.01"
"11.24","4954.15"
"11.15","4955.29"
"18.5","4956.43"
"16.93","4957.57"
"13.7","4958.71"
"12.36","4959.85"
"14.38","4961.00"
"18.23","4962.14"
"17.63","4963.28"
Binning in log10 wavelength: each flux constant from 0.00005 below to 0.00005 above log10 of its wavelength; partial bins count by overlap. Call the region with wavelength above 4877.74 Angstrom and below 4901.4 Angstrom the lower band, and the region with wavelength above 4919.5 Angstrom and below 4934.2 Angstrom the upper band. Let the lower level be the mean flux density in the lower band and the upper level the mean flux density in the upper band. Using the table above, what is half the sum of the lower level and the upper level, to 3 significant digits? 14.9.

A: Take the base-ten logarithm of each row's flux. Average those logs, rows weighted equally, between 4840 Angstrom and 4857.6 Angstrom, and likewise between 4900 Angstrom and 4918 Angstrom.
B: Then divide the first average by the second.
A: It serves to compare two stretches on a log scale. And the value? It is 1.01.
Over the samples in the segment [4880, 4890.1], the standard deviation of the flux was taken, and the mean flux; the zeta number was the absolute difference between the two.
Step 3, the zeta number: 12.7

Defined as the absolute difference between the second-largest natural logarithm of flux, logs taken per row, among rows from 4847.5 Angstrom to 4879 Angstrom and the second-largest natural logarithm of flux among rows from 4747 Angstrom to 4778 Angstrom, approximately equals 0.01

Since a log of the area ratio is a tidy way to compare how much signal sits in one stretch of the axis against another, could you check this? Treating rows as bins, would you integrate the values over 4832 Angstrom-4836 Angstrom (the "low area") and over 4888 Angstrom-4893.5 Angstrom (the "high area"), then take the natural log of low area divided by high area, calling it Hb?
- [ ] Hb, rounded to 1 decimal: -0.2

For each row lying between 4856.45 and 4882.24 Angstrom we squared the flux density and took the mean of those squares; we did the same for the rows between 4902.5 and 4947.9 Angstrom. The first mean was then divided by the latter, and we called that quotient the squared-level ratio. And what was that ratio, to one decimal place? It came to 1.3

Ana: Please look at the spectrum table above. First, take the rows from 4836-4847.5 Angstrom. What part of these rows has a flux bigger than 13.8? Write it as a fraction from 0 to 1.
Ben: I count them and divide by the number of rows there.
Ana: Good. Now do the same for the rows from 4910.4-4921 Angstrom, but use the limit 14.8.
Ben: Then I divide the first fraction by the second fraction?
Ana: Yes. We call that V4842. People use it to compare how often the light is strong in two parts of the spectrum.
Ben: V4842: 0.90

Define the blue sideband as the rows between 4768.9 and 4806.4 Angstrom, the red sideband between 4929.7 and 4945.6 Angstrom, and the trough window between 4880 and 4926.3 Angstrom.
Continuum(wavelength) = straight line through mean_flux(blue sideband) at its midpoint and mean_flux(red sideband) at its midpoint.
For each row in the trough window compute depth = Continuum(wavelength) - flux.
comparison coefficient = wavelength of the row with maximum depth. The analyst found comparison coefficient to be 4909.86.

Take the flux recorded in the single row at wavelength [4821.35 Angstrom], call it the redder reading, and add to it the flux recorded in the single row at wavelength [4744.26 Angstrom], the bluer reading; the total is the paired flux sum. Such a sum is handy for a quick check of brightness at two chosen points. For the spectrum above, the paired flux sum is 26.9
